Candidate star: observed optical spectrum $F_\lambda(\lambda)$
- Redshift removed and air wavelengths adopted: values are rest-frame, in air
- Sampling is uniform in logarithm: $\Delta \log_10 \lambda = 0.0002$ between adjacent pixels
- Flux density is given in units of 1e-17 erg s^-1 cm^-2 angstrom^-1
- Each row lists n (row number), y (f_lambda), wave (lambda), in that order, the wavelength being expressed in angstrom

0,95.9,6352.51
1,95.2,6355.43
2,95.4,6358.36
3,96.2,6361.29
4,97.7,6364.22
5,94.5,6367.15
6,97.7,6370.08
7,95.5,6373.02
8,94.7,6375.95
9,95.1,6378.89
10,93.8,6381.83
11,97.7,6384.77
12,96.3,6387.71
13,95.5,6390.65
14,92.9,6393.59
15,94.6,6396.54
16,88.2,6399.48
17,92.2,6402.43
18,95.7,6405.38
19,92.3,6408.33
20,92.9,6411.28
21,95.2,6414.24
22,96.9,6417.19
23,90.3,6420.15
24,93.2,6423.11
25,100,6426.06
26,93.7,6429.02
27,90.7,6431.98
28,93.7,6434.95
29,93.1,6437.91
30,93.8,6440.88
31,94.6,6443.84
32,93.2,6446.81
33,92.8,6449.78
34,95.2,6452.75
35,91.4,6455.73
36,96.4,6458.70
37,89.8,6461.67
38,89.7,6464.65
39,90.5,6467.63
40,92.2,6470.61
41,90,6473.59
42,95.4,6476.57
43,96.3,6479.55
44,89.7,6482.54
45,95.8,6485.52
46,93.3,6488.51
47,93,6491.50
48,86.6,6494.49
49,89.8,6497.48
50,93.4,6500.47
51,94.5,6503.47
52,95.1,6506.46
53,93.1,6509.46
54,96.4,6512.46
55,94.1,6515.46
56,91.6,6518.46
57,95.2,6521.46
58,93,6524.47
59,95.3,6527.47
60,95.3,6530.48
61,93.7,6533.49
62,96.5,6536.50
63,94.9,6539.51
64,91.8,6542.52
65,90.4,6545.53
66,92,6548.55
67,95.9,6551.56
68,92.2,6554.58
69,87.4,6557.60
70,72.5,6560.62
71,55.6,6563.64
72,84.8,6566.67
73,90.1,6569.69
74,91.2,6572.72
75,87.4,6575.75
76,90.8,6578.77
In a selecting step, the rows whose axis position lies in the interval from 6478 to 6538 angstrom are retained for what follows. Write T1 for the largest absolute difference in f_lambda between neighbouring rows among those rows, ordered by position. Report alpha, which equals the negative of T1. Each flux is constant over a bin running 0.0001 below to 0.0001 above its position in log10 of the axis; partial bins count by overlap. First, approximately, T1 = 6.6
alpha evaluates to -6.6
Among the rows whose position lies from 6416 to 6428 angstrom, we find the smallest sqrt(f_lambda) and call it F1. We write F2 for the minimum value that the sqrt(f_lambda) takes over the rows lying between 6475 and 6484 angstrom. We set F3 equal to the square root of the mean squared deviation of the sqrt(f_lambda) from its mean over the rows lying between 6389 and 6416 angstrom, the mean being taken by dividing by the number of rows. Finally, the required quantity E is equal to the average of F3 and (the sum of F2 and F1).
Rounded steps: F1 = 9.50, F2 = 9.47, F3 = 0.12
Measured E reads 9.54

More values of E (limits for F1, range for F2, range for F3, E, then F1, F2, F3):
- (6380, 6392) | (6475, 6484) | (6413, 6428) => 9.66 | 9.69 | 9.47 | 0.17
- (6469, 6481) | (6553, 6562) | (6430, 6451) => 9.03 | 9.49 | 8.51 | 0.06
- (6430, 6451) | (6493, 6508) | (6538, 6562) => 9.60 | 9.52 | 9.31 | 0.38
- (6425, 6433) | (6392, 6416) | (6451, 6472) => 9.52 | 9.52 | 9.39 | 0.13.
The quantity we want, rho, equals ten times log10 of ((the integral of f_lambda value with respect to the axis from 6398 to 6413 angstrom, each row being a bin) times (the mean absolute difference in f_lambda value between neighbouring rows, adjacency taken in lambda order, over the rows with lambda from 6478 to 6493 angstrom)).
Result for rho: 37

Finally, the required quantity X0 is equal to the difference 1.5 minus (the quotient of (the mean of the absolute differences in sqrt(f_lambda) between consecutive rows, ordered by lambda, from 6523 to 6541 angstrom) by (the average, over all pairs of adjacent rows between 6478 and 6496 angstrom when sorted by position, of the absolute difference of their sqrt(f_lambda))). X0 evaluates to 1.1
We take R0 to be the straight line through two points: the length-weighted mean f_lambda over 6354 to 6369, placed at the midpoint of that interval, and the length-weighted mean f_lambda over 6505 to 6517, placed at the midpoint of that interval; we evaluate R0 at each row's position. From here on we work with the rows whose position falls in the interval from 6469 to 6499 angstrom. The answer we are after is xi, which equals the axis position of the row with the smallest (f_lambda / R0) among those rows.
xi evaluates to 6494.49 angstrom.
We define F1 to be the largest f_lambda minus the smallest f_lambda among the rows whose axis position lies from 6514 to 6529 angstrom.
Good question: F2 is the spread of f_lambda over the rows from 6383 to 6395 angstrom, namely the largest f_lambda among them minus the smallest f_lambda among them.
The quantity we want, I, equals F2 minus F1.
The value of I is 1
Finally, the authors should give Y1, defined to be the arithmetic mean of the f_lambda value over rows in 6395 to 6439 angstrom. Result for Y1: 93.5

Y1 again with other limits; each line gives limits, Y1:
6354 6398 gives 95.5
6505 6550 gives 93.9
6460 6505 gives 92.0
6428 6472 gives 92.7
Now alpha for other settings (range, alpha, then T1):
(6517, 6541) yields -3.6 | 3.6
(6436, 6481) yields -6.6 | 6.6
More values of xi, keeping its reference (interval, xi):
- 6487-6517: 6494.49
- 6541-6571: 6563.64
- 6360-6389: 6381.83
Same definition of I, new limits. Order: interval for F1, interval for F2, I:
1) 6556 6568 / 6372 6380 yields -31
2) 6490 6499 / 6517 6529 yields -3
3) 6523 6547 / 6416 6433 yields 4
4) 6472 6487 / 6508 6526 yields -2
